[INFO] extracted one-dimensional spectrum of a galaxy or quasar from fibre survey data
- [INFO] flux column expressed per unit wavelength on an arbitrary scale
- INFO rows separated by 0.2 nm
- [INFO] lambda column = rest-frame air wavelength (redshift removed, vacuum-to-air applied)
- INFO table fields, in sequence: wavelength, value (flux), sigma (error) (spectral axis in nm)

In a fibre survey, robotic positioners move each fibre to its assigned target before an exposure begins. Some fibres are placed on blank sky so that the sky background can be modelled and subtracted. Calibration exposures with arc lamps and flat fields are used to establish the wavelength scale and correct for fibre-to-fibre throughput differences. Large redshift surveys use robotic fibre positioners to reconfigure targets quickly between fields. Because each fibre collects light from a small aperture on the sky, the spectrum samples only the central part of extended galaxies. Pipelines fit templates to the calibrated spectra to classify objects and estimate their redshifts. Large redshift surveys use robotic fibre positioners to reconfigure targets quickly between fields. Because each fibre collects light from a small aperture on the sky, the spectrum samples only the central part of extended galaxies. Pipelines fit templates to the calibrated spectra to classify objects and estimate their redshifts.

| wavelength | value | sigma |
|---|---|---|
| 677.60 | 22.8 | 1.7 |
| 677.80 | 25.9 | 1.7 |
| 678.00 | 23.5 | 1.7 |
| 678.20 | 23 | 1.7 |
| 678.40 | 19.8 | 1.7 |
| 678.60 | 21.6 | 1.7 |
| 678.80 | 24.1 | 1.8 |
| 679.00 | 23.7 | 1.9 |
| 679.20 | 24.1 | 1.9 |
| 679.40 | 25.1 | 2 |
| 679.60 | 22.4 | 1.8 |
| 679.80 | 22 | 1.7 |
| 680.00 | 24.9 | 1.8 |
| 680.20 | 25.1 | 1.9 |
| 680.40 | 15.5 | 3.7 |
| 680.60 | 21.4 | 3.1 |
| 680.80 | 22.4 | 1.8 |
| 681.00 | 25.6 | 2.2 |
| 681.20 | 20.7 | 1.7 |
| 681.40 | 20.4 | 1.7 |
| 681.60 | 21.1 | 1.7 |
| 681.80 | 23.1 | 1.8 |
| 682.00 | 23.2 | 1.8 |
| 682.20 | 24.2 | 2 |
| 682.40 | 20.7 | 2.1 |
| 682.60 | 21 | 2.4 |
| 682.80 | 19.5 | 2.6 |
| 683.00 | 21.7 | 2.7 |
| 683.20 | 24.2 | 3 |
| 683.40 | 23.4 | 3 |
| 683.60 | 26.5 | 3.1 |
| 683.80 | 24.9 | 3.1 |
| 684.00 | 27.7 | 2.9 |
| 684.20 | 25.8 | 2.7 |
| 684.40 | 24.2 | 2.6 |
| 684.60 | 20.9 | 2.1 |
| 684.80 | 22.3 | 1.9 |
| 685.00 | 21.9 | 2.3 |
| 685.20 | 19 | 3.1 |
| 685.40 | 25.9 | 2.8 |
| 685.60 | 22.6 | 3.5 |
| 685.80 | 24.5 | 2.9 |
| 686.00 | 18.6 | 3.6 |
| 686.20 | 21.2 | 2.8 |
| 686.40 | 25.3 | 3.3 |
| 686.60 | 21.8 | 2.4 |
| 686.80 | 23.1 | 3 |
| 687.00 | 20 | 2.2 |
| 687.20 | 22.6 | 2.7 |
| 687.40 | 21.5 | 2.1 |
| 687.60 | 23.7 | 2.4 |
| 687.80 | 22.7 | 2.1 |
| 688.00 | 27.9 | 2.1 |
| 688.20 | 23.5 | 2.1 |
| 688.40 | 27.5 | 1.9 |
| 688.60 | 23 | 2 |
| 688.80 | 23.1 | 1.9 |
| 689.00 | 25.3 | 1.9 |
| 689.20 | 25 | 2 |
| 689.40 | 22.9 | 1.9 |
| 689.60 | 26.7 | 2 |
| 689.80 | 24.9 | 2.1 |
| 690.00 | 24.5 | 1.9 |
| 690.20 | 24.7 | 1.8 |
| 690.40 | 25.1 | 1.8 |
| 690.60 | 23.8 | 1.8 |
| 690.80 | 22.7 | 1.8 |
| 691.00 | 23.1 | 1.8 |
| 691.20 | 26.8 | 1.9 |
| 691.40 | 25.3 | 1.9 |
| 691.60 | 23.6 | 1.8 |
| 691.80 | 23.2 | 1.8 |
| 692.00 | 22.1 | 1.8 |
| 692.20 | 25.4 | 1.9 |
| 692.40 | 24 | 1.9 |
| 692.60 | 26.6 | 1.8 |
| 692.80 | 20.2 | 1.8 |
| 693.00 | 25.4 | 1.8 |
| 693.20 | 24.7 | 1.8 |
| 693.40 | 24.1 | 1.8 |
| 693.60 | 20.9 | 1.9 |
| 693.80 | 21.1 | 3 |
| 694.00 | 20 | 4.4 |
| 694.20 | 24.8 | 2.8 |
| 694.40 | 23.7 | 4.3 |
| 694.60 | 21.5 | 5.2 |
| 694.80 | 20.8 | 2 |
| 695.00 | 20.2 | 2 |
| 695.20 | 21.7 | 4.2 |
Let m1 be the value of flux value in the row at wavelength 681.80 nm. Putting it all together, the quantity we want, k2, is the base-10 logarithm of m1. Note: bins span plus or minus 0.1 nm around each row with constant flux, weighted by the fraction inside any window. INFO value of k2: 1.36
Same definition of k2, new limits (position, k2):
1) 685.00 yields 1.34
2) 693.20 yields 1.39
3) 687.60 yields 1.37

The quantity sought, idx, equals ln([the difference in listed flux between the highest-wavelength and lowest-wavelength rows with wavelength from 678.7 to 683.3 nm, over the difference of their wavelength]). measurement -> -3.8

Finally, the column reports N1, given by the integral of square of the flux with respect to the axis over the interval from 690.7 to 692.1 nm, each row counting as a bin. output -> 798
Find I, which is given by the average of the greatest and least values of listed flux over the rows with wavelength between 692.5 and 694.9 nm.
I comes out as 23.3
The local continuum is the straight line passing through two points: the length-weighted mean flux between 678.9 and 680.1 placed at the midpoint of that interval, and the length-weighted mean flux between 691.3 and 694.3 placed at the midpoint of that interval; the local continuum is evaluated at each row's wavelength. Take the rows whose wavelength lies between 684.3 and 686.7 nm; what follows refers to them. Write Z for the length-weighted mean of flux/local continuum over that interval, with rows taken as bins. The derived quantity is 0.95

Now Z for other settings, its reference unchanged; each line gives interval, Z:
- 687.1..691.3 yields 1.04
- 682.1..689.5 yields 0.99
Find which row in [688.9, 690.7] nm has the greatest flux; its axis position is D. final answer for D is 689.60 nm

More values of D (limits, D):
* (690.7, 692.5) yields 691.20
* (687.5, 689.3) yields 688.00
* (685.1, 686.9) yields 685.40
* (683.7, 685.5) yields 684.00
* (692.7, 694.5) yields 693.00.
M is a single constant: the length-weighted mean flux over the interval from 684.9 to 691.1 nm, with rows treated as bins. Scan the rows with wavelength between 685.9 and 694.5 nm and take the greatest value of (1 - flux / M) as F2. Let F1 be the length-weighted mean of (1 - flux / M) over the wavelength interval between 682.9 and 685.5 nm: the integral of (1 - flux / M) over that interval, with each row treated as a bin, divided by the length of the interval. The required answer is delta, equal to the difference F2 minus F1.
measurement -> 0.218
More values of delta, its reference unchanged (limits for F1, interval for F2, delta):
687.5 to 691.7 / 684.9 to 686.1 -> 0.254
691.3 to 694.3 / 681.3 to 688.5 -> 0.206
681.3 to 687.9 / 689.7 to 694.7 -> 0.115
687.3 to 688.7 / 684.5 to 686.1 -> 0.241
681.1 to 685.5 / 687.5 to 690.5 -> 0.006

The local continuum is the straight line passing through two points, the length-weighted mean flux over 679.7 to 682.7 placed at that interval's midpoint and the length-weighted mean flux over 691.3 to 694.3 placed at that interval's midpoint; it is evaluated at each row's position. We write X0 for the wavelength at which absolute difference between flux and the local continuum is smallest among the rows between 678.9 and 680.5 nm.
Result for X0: 679.80 nm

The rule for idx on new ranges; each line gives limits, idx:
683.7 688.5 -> -0.6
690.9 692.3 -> 0.7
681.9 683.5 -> -1.9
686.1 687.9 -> -0.1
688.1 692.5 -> -2.1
